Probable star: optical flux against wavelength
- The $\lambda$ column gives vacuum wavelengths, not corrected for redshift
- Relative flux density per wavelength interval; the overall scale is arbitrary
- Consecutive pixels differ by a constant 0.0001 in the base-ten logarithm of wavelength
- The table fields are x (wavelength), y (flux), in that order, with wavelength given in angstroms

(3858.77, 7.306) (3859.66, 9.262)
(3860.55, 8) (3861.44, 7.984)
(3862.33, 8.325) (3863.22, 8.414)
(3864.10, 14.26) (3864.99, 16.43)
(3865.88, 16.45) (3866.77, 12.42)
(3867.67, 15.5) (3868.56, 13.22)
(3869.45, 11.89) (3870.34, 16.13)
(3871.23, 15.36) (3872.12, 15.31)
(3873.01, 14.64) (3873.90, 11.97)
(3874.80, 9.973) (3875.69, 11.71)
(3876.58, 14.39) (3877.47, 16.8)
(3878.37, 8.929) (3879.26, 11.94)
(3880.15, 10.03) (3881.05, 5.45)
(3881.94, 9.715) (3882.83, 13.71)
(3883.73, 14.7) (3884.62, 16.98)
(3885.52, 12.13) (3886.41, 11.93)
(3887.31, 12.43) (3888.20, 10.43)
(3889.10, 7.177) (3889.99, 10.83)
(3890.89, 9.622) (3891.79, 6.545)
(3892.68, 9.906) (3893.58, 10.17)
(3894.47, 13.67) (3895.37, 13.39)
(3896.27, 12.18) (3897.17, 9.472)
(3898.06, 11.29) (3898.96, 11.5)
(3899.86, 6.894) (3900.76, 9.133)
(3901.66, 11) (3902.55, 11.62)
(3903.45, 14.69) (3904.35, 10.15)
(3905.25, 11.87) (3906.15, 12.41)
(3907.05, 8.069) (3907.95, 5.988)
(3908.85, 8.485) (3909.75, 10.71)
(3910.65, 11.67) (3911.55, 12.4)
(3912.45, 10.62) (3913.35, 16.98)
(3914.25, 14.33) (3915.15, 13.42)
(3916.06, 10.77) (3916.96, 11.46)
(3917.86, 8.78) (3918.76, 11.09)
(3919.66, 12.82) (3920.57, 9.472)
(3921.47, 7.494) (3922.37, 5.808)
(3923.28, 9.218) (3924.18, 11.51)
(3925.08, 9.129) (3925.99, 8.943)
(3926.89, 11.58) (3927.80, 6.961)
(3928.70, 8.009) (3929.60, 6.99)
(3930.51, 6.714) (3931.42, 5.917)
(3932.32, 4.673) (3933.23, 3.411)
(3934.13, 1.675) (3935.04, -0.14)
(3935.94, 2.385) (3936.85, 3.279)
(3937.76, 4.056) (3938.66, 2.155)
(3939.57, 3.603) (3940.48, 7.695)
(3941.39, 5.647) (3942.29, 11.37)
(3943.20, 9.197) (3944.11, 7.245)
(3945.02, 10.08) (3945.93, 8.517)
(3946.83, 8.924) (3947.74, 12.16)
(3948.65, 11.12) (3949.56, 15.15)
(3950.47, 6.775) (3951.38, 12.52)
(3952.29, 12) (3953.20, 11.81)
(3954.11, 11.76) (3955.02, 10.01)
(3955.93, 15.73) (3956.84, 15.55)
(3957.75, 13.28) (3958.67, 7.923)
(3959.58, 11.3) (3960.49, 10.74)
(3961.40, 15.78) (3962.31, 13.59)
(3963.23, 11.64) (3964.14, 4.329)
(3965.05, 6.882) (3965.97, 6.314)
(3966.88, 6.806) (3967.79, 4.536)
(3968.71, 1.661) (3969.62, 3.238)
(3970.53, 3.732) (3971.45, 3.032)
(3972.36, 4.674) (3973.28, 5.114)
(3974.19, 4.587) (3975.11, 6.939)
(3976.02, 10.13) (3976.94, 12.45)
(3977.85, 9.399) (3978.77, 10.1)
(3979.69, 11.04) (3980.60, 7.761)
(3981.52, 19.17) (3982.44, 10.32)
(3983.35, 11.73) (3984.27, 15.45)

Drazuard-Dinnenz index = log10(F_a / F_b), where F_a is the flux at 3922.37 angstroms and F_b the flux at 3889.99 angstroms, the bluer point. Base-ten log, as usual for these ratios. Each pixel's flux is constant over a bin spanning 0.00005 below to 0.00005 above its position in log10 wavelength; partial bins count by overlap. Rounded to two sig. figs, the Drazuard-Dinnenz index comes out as -0.27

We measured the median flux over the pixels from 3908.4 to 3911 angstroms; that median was 10.7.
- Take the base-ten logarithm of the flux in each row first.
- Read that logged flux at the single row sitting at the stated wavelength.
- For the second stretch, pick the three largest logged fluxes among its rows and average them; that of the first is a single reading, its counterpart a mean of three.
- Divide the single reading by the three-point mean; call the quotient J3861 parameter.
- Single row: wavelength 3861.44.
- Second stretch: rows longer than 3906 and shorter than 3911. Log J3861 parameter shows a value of 0.85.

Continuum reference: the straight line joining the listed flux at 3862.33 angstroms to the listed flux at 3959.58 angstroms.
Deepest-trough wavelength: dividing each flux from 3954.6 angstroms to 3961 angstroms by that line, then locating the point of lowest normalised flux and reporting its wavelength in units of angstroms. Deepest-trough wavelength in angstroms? 3958.67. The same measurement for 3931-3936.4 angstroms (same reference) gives 3935.04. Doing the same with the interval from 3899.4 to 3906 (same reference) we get 3899.86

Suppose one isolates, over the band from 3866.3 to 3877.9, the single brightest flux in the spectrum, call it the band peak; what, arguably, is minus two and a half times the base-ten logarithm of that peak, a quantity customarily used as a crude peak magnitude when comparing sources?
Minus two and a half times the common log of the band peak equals -3.06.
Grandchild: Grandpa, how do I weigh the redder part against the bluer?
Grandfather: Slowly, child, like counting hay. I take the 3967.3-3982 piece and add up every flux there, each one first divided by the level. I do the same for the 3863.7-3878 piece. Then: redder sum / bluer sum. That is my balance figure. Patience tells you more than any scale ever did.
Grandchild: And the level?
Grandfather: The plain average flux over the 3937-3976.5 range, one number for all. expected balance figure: 0.52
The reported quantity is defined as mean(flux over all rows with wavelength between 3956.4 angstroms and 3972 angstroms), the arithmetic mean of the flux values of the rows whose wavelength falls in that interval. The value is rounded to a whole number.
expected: 8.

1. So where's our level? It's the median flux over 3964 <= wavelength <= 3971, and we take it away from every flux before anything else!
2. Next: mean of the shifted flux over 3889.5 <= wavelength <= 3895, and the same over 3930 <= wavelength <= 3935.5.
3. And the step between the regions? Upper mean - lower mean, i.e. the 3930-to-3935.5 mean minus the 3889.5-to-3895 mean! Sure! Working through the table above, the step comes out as -6.4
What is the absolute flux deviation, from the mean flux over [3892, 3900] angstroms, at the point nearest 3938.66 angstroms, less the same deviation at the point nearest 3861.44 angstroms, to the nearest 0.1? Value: 5.8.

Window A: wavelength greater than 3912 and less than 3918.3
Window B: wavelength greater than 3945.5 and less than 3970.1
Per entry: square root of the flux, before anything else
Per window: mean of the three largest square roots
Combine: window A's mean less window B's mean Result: -0.1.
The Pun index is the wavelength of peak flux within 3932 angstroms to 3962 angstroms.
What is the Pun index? 3961.40 angstroms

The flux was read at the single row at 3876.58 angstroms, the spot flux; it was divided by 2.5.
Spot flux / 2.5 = 5.8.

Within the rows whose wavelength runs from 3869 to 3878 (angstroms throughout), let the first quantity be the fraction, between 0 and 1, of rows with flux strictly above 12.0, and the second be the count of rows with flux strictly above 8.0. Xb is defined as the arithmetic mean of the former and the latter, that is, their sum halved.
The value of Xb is 5.3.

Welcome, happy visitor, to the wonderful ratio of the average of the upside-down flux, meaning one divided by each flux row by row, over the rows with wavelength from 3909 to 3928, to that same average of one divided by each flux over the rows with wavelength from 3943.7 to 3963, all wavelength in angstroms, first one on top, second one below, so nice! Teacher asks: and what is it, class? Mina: 1.07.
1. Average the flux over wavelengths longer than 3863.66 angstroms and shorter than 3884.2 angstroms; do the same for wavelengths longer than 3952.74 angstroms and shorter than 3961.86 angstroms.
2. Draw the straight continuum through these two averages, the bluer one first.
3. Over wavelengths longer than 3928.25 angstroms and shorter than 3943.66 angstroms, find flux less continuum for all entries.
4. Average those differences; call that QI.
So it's -7.5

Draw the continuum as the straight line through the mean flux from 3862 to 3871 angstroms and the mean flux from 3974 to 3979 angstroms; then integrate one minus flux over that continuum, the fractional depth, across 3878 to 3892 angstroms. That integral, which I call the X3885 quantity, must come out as 2.0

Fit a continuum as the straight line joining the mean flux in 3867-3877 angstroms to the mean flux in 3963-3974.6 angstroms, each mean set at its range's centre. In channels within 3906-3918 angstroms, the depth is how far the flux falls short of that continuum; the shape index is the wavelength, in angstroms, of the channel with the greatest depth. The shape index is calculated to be 3907.95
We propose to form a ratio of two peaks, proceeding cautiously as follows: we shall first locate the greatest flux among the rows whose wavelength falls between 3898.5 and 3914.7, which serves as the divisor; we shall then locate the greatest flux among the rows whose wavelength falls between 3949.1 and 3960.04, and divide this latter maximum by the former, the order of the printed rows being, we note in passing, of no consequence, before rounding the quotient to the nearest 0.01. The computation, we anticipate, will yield 0.93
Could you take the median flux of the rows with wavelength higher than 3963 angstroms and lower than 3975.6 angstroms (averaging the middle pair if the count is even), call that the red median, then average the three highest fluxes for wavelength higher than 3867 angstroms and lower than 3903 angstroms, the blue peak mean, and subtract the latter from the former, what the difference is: -12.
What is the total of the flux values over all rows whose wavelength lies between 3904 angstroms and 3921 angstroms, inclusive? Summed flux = 211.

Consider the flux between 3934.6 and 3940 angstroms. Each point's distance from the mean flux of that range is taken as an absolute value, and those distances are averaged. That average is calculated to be 1.1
